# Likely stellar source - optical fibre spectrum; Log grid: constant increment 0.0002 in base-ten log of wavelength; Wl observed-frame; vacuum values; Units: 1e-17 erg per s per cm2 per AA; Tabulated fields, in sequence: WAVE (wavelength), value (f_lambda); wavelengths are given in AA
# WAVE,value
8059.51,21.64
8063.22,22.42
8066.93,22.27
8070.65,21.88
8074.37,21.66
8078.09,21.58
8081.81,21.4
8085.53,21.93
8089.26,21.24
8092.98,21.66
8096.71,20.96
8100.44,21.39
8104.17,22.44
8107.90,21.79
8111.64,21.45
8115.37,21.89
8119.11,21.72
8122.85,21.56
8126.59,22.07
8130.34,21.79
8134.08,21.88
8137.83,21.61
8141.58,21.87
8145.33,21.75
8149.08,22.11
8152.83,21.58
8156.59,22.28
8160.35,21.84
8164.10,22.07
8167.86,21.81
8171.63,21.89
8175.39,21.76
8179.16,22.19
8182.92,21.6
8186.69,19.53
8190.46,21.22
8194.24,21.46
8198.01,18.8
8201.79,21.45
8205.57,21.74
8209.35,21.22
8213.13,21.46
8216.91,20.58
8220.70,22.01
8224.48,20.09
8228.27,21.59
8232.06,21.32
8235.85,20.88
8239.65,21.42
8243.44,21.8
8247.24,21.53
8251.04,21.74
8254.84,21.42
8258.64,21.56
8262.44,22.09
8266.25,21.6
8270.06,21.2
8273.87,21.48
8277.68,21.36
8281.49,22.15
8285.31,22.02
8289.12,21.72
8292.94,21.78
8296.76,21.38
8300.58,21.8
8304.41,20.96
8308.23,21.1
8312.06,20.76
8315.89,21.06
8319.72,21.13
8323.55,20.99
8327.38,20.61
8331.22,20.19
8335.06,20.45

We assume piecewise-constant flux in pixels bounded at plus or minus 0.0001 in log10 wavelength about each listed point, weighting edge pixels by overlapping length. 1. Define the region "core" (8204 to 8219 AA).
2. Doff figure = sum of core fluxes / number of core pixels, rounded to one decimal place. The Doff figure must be 21.2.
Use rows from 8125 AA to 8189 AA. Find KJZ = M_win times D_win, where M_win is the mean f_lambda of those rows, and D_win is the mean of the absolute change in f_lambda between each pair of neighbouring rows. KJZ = 9.3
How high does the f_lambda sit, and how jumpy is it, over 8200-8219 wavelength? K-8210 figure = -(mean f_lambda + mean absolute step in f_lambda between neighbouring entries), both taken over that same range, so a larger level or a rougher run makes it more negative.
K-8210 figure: -21.8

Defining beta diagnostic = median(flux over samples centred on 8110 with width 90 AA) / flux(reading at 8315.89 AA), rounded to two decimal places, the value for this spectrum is 1.03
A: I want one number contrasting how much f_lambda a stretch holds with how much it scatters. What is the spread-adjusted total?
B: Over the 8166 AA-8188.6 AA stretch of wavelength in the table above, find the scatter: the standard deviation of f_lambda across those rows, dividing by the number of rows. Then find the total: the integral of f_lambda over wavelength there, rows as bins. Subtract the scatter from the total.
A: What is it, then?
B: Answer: 484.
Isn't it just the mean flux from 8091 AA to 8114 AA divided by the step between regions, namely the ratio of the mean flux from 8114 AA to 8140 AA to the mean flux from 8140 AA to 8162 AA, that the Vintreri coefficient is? 21.7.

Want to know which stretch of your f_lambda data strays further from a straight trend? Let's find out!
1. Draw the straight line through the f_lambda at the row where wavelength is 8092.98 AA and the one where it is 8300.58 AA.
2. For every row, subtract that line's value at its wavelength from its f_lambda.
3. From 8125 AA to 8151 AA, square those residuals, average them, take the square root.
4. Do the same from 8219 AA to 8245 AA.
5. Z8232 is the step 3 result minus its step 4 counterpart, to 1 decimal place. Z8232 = -0.5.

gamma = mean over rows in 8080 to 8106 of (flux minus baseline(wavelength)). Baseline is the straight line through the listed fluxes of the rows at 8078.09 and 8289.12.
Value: 0.0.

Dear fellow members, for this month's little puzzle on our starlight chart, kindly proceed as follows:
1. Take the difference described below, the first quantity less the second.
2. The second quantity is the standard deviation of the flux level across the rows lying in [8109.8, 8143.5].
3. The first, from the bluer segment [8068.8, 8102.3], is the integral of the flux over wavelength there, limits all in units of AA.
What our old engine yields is 721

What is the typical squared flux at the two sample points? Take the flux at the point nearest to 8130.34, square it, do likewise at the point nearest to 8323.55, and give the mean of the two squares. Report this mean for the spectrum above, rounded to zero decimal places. 458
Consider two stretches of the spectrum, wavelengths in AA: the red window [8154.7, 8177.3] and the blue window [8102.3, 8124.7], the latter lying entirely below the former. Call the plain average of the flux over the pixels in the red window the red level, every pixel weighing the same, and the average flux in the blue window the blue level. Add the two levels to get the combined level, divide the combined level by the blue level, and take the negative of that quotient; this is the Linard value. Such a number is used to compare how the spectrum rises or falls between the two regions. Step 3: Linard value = -2.01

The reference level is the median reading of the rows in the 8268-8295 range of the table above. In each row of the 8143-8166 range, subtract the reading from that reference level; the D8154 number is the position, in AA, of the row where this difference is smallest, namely 8156.59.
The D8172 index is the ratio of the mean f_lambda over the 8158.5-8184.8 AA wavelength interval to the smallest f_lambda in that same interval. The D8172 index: 1.01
